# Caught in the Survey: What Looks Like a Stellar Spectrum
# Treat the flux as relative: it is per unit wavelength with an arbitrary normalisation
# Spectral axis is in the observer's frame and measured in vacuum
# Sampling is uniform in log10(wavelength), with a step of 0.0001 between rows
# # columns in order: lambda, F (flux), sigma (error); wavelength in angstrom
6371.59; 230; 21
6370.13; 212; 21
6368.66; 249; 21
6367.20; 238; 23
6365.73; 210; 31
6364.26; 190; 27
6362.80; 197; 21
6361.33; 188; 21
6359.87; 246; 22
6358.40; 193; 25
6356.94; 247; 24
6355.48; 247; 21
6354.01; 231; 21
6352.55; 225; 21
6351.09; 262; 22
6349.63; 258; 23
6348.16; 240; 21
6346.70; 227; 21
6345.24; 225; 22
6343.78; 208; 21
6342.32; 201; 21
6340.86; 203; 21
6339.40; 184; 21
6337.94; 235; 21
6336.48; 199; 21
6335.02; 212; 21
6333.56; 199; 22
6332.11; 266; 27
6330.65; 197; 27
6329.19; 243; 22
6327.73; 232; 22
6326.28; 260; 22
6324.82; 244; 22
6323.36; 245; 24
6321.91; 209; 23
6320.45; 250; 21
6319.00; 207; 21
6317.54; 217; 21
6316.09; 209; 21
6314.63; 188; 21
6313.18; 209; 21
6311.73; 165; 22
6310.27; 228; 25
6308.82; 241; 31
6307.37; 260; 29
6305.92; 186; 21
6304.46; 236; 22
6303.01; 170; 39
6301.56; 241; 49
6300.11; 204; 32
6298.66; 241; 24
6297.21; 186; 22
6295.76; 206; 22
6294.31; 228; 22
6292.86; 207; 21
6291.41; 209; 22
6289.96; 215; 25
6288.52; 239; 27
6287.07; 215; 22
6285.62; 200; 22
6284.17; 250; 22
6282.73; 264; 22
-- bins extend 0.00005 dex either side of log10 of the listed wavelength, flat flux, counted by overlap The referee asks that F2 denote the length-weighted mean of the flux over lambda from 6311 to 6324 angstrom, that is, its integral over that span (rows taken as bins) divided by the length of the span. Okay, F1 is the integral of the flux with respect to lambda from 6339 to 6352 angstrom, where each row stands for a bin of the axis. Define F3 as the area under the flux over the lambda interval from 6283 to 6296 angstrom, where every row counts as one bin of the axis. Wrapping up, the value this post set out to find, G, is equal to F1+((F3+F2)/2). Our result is 4455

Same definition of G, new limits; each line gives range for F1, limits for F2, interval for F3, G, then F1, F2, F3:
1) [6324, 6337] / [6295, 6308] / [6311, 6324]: 4448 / 2971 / 214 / 2741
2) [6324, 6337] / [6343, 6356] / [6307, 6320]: 4475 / 2971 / 236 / 2774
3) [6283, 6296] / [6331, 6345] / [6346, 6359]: 4519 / 2871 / 212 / 3083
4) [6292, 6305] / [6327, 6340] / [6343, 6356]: 4408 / 2767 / 219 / 3062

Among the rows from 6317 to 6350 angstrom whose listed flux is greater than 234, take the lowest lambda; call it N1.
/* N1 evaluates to 6320.45 angstrom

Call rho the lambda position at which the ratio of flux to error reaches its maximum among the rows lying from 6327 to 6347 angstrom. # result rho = 6337.94 angstrom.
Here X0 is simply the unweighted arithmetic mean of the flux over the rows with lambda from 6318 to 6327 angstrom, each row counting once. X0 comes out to 236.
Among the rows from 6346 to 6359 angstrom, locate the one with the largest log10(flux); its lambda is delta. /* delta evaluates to 6351.09 angstrom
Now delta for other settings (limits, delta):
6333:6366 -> 6351.09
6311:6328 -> 6326.28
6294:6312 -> 6307.37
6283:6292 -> 6284.17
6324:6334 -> 6332.11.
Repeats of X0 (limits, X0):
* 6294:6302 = 218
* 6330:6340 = 213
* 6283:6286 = 225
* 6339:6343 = 196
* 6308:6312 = 211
